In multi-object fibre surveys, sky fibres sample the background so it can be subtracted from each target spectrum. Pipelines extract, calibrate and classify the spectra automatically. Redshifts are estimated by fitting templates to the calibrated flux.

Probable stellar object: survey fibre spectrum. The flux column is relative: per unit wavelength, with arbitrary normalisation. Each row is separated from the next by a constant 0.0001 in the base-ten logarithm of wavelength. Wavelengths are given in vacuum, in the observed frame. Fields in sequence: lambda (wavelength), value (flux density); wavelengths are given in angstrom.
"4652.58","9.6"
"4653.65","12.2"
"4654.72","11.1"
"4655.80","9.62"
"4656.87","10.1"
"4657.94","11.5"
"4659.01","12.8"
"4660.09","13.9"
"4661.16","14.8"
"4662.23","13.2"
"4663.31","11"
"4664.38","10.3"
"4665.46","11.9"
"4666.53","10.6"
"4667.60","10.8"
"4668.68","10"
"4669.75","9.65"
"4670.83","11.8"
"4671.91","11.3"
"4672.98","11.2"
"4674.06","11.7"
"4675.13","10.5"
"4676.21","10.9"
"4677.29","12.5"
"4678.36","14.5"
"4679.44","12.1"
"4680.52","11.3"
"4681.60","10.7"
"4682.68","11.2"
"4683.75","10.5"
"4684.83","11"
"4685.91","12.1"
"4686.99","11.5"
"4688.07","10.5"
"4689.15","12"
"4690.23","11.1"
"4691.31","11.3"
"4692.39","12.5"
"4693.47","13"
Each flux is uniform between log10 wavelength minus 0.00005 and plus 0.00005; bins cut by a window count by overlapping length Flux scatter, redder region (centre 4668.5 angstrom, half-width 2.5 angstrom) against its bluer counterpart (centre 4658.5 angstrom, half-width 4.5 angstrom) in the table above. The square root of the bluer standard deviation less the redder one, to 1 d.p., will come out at 1.0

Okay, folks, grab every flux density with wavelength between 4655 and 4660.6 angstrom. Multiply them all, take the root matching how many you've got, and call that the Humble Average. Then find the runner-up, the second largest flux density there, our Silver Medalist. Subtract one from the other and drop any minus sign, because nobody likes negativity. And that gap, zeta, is 1.3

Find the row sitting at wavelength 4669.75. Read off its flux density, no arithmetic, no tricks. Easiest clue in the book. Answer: 9.65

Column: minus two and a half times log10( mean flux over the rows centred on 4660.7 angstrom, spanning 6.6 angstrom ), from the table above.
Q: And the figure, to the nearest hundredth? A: -2.77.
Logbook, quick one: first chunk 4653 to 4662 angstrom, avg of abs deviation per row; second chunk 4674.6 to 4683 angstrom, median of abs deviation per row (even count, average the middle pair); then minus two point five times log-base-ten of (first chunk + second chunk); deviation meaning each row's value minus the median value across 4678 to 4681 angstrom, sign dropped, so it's -0.98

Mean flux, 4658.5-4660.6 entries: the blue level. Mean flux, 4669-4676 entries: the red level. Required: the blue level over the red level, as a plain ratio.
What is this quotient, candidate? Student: 1.21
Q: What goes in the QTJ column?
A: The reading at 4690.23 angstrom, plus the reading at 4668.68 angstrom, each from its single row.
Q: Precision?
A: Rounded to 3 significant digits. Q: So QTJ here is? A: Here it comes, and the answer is 21.1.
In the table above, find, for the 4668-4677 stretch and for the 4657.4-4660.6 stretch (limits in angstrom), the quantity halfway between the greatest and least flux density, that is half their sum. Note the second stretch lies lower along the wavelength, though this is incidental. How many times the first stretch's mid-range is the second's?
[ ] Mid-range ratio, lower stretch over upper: 1.18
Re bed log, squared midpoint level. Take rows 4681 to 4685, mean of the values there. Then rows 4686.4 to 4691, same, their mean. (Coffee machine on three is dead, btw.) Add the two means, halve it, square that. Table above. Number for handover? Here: 122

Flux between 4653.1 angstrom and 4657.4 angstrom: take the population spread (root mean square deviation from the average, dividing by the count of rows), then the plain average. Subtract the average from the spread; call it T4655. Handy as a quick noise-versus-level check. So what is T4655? -9.8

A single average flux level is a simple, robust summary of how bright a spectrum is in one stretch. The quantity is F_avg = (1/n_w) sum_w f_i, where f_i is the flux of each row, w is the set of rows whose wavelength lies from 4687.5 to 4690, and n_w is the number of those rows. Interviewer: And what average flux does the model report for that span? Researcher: 11.2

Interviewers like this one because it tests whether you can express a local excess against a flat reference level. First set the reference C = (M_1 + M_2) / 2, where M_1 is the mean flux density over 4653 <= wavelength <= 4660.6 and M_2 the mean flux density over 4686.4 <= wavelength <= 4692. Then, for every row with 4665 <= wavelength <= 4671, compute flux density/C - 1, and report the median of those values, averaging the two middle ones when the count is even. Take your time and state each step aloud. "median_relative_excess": -0.06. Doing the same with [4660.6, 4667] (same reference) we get 0.00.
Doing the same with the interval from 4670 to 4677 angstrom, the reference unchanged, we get -0.02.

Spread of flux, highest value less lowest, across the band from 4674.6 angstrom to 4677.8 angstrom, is 2.0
